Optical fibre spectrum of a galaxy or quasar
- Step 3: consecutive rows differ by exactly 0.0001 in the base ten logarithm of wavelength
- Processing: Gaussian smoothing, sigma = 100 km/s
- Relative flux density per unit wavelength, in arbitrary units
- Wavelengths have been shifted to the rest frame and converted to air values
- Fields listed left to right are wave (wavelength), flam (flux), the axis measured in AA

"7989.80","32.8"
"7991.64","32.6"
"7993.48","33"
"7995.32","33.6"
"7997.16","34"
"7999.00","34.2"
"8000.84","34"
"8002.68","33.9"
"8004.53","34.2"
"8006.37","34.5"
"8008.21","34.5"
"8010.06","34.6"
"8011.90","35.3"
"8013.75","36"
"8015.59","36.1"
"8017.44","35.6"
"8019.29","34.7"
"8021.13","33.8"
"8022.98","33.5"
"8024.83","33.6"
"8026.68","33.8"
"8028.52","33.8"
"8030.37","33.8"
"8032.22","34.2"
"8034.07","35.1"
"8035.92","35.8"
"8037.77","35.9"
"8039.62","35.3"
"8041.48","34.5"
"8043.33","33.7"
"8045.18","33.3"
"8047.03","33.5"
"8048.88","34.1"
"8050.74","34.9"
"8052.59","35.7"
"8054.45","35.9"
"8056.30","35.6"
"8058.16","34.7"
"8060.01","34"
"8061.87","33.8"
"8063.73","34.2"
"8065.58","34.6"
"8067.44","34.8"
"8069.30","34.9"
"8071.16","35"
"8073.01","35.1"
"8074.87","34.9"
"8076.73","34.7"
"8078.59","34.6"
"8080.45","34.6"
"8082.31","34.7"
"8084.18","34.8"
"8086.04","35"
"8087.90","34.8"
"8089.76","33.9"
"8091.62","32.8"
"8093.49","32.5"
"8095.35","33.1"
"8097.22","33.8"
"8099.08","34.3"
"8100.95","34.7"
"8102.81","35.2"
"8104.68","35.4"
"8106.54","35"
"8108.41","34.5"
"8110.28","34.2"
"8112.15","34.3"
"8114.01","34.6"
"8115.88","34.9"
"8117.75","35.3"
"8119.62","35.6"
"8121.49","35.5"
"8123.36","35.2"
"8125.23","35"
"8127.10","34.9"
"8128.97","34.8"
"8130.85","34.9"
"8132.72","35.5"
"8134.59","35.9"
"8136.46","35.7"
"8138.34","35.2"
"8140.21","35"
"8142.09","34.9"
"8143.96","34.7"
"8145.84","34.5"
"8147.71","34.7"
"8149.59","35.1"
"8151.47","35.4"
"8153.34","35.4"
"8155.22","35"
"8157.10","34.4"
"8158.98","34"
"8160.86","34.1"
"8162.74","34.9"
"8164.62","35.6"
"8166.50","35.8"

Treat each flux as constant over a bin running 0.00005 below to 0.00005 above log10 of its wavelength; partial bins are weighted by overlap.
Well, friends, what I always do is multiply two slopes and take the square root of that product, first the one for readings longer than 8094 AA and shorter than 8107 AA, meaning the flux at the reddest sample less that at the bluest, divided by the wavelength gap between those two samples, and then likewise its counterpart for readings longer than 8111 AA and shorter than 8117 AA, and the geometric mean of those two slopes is 0.17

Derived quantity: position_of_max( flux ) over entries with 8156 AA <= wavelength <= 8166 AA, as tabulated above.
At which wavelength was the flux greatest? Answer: 8164.62 AA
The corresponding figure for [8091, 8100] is 8099.08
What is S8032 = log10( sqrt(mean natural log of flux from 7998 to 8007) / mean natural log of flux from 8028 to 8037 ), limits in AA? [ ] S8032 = -0.275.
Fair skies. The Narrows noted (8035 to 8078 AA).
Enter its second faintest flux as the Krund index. 33.5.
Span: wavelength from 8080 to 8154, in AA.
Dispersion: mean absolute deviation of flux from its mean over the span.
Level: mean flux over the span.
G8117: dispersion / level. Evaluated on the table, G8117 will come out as 0.015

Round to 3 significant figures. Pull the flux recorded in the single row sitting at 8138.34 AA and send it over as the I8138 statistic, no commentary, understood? 35.2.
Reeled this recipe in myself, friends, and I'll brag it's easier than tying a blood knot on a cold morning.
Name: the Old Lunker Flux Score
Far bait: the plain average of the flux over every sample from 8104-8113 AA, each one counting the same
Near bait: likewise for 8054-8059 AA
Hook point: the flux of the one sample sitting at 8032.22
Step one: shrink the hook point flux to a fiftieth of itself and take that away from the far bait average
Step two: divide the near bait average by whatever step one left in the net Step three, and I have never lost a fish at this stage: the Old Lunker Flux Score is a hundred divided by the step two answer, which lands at 96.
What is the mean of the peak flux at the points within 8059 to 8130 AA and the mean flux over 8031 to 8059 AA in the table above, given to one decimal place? 35.2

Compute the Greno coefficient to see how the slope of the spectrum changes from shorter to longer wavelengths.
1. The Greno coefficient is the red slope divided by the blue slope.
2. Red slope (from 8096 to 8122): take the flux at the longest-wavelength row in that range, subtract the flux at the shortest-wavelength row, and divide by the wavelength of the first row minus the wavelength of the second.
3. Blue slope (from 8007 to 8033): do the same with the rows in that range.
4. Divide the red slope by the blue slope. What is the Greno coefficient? -6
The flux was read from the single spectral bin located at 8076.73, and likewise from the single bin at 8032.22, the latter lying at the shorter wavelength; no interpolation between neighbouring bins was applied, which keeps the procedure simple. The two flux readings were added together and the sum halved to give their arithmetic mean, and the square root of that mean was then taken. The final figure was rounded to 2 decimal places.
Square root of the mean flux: 5.87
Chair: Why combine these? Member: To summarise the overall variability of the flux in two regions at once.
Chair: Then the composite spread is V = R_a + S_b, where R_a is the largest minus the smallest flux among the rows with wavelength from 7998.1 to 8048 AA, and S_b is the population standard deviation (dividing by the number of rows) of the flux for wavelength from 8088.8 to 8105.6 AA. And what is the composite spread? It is 3.77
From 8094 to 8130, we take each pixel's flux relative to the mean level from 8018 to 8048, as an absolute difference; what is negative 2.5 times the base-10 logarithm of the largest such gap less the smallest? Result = -0.28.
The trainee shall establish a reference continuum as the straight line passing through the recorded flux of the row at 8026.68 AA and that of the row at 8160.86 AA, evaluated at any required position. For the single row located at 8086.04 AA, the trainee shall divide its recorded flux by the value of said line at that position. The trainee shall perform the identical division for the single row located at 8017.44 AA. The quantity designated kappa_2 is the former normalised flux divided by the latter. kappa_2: 0.98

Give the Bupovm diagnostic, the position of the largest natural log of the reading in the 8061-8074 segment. 8073.01 AA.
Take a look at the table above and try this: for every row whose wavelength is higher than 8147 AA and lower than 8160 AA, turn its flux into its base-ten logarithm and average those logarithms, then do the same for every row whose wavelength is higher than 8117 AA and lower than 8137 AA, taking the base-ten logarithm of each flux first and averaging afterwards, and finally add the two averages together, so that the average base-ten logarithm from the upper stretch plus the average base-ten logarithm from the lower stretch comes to 3.09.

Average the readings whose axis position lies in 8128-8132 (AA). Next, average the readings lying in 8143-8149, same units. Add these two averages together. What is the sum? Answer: 69.5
